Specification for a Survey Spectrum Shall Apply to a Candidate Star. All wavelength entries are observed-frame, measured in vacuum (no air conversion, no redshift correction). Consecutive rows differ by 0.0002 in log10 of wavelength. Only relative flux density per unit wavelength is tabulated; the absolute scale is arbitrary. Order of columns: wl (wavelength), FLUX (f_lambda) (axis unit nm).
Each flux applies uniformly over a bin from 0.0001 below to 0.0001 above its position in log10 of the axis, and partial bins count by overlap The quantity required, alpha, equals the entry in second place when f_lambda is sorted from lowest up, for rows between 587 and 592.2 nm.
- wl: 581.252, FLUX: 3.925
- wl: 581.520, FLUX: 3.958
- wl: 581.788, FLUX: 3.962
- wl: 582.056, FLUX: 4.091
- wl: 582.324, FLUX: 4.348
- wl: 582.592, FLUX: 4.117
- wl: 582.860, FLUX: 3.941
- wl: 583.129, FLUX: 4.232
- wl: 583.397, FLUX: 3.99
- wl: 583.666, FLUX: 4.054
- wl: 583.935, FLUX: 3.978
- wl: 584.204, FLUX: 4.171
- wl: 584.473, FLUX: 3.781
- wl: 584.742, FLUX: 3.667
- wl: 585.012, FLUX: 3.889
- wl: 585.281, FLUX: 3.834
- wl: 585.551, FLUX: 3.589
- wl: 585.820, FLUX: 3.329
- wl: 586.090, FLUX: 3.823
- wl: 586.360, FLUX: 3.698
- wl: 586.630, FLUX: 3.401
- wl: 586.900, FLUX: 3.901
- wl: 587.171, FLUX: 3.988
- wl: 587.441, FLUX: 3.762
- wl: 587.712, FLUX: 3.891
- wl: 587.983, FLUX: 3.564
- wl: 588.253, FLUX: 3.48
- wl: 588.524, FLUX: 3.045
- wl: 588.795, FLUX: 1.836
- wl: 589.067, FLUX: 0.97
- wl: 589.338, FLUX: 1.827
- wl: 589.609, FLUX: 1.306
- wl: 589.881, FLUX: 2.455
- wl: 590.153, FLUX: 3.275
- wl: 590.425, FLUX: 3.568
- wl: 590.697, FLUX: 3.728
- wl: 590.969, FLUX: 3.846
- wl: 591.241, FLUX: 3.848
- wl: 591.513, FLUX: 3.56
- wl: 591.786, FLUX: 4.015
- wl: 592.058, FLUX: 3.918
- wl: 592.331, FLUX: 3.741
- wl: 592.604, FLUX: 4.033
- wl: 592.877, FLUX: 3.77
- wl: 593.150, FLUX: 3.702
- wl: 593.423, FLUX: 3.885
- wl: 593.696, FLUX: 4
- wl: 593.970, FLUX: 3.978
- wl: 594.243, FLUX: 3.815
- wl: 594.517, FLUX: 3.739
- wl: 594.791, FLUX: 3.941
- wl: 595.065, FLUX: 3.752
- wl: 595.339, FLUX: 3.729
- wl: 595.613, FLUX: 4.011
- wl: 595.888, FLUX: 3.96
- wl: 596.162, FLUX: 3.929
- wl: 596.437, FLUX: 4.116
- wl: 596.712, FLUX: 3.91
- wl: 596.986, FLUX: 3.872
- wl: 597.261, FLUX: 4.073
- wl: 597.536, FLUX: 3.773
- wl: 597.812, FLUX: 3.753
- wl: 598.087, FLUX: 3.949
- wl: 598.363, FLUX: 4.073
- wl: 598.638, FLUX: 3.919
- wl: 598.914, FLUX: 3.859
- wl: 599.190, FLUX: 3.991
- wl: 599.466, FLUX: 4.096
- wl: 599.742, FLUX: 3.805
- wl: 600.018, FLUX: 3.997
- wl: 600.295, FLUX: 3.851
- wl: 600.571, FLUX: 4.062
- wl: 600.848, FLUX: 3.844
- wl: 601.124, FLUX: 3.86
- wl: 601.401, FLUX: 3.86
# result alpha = 1.306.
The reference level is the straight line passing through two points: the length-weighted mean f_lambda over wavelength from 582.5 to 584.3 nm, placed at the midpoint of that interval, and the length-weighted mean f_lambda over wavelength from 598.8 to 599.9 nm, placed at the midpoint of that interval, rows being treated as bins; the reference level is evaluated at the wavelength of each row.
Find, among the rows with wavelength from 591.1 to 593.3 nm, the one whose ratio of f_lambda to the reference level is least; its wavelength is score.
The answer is 591.513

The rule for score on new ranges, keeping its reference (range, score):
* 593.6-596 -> 595.339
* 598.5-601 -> 599.742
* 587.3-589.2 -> 589.067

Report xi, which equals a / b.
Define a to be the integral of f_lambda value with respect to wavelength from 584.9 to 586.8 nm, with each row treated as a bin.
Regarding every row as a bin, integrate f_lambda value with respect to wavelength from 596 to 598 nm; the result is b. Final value 0.89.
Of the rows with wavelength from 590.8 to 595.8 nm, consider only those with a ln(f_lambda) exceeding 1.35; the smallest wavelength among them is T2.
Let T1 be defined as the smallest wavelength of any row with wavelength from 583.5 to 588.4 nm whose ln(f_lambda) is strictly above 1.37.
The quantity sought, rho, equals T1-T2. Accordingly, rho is -8.12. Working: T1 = 583.666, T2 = 591.786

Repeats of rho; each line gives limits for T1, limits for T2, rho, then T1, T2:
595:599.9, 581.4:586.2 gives 14.09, 595.613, 581.520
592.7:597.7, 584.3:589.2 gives 8.68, 593.696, 585.012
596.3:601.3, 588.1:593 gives 4.65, 596.437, 591.786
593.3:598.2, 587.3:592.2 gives 5.98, 593.696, 587.712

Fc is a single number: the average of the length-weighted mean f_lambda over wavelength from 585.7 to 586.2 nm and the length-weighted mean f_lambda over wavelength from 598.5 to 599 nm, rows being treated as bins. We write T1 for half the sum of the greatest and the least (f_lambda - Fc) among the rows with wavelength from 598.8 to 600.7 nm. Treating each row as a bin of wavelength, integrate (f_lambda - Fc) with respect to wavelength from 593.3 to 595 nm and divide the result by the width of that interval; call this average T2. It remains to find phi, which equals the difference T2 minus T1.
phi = -0.1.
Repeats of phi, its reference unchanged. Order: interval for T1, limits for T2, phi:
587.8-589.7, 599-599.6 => 1.8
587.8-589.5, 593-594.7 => 1.6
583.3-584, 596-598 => -0.1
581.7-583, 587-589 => -0.9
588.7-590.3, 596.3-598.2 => 1.8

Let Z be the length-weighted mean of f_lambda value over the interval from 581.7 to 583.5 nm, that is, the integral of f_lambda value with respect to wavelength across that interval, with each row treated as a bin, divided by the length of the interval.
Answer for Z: 4.10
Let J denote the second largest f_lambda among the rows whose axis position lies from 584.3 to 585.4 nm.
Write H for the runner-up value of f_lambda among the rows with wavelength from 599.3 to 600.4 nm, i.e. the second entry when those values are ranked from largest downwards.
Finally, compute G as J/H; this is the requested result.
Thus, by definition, 0.96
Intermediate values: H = 3.997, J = 3.834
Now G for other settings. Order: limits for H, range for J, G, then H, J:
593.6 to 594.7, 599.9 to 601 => 1.00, 3.978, 3.997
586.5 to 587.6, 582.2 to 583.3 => 1.08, 3.901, 4.232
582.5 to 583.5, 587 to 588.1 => 0.95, 4.117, 3.891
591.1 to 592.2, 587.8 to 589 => 0.89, 3.918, 3.48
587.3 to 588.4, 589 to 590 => 0.49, 3.762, 1.827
